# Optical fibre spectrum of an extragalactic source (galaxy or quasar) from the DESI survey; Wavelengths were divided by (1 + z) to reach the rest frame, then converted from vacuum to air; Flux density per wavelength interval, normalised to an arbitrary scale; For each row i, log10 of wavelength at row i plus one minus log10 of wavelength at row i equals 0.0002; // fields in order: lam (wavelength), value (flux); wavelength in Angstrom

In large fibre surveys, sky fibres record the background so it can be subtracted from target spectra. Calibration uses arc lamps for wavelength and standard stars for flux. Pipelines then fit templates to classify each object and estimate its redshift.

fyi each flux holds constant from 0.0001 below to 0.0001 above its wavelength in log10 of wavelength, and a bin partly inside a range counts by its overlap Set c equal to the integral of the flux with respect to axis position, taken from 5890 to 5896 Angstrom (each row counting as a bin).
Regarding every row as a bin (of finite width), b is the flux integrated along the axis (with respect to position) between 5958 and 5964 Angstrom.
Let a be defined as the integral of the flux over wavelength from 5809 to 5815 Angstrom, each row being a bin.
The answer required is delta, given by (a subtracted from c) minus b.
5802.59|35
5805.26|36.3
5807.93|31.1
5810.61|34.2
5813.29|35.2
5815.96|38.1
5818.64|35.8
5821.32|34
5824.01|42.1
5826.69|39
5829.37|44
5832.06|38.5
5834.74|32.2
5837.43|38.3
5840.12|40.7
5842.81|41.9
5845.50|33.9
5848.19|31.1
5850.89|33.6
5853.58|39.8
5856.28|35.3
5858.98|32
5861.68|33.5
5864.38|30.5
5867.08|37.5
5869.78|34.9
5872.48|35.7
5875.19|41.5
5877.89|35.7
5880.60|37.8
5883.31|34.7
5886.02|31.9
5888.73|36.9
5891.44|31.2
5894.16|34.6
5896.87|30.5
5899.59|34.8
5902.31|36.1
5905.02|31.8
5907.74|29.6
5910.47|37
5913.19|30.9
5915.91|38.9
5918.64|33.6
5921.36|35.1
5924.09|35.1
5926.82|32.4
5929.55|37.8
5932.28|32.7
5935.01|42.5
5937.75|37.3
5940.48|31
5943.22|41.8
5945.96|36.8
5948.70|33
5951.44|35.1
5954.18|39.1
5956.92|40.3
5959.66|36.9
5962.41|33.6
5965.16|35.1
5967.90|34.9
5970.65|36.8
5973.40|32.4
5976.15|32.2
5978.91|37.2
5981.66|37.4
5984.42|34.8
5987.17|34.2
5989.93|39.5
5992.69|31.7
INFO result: -225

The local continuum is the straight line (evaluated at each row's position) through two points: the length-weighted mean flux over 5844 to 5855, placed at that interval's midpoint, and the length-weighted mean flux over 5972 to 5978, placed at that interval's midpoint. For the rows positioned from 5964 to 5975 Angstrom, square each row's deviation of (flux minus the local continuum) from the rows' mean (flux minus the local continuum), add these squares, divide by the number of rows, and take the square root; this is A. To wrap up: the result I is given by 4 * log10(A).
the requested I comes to 0.8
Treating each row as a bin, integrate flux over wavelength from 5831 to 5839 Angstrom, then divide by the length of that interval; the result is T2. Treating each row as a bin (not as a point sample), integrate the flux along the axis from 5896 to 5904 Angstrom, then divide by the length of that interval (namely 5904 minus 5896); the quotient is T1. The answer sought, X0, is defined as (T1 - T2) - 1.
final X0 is -3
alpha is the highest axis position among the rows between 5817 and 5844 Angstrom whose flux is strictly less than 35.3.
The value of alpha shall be 5834.74 Angstrom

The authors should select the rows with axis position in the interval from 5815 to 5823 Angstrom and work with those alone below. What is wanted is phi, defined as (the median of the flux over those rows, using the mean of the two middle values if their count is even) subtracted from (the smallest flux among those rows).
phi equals -1.8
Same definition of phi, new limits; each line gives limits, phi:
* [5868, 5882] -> -0.8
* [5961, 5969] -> -1.3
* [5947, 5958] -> -4.1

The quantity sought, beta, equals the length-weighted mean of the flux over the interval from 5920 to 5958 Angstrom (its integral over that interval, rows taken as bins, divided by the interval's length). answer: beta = 36.4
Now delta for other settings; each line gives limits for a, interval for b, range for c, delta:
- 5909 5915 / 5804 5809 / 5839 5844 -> -168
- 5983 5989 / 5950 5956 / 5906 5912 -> -235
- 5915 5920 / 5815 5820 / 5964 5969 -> -189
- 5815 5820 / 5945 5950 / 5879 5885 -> -142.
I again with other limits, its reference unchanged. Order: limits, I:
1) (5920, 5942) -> 2.2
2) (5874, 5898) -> 2.0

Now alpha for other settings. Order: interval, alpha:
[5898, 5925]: 5924.09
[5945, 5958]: 5951.44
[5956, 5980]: 5976.15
